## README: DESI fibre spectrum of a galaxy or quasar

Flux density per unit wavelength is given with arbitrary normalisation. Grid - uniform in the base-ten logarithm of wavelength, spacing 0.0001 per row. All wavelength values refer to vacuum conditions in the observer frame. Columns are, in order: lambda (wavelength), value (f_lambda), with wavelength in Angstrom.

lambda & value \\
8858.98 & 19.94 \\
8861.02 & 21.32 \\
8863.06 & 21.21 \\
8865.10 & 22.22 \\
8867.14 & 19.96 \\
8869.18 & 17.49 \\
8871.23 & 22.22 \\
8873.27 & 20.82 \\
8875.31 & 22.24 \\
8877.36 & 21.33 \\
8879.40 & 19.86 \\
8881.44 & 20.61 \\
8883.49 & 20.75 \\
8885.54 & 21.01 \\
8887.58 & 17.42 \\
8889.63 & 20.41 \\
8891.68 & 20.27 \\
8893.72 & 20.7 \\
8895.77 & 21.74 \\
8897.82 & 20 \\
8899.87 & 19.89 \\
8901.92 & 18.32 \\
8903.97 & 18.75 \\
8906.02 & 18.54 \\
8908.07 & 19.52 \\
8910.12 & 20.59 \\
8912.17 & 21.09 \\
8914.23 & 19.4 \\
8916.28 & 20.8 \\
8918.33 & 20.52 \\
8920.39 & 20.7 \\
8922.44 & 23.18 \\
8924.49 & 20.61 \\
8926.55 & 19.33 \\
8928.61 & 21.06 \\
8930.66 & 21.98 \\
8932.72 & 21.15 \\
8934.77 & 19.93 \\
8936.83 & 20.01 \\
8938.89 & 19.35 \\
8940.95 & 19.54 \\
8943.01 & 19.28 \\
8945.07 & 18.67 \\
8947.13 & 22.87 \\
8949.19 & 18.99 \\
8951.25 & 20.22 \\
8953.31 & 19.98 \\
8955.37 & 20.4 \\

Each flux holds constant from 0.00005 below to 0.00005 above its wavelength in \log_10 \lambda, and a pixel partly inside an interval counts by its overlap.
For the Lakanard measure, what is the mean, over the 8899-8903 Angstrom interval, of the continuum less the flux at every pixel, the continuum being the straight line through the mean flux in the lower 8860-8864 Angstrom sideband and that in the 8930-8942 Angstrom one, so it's 1.7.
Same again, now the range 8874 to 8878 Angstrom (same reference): -0.7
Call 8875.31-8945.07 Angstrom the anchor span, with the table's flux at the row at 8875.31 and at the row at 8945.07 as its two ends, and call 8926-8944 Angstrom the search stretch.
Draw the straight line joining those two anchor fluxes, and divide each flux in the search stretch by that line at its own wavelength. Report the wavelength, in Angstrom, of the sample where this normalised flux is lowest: 8926.55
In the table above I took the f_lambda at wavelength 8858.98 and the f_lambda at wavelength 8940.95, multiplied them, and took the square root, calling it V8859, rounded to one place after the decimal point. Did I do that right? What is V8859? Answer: 19.7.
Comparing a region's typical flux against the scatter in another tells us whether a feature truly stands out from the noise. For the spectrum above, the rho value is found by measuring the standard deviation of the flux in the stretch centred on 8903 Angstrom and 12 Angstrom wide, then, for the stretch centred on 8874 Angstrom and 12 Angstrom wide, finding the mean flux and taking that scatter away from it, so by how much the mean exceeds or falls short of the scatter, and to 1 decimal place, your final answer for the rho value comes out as 20.0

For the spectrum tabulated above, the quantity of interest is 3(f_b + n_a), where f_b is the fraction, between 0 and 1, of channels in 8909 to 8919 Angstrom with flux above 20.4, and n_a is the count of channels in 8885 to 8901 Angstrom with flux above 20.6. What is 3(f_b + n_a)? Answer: 11.4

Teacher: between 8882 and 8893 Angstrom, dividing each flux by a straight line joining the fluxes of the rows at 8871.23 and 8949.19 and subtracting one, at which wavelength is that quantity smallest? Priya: 8887.58 Angstrom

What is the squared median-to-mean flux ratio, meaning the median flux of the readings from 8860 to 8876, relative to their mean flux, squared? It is 1.03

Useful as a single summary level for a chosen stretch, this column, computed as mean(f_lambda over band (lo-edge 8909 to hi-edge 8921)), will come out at 20.5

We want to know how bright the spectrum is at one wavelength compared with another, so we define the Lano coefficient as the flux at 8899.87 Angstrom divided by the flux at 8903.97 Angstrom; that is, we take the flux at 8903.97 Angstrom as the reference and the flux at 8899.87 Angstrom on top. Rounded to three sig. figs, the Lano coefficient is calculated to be 1.06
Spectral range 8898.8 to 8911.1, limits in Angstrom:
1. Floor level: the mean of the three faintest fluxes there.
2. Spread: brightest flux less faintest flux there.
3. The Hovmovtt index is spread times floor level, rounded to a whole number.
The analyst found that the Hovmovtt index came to 42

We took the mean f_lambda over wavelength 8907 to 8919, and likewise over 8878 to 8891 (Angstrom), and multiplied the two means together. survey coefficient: 407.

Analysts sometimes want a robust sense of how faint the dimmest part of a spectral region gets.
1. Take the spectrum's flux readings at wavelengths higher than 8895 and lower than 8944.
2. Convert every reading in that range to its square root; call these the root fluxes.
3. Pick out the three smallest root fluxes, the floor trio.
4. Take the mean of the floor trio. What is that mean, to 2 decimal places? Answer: 4.31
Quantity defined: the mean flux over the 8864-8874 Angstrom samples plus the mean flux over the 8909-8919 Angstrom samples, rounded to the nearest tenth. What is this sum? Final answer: 41.0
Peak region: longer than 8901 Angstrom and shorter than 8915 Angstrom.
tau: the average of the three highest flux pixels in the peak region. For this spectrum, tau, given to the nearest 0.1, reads 20.4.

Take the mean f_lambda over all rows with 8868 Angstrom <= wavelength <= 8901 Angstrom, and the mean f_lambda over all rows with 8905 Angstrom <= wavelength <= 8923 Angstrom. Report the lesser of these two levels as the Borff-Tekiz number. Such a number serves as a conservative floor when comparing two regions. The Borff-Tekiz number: 20.4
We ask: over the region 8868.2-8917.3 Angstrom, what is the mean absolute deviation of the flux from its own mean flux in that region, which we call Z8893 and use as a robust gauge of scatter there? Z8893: 1.03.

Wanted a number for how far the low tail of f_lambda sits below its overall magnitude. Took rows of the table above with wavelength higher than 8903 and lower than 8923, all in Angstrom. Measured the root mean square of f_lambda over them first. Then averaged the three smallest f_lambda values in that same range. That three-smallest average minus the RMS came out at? -1.45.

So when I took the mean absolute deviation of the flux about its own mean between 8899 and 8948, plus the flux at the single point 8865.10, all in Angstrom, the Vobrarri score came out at 23.2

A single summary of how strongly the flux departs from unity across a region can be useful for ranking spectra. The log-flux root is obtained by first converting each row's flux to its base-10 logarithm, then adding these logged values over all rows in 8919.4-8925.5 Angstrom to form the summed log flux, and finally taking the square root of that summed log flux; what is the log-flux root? 2.00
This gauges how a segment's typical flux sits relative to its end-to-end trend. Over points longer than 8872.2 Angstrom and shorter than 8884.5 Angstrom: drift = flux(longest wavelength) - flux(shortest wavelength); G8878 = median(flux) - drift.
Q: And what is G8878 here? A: 20.9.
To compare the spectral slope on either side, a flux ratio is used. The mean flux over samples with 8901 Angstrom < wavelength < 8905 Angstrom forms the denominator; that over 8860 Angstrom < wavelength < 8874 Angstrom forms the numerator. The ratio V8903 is 1.12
